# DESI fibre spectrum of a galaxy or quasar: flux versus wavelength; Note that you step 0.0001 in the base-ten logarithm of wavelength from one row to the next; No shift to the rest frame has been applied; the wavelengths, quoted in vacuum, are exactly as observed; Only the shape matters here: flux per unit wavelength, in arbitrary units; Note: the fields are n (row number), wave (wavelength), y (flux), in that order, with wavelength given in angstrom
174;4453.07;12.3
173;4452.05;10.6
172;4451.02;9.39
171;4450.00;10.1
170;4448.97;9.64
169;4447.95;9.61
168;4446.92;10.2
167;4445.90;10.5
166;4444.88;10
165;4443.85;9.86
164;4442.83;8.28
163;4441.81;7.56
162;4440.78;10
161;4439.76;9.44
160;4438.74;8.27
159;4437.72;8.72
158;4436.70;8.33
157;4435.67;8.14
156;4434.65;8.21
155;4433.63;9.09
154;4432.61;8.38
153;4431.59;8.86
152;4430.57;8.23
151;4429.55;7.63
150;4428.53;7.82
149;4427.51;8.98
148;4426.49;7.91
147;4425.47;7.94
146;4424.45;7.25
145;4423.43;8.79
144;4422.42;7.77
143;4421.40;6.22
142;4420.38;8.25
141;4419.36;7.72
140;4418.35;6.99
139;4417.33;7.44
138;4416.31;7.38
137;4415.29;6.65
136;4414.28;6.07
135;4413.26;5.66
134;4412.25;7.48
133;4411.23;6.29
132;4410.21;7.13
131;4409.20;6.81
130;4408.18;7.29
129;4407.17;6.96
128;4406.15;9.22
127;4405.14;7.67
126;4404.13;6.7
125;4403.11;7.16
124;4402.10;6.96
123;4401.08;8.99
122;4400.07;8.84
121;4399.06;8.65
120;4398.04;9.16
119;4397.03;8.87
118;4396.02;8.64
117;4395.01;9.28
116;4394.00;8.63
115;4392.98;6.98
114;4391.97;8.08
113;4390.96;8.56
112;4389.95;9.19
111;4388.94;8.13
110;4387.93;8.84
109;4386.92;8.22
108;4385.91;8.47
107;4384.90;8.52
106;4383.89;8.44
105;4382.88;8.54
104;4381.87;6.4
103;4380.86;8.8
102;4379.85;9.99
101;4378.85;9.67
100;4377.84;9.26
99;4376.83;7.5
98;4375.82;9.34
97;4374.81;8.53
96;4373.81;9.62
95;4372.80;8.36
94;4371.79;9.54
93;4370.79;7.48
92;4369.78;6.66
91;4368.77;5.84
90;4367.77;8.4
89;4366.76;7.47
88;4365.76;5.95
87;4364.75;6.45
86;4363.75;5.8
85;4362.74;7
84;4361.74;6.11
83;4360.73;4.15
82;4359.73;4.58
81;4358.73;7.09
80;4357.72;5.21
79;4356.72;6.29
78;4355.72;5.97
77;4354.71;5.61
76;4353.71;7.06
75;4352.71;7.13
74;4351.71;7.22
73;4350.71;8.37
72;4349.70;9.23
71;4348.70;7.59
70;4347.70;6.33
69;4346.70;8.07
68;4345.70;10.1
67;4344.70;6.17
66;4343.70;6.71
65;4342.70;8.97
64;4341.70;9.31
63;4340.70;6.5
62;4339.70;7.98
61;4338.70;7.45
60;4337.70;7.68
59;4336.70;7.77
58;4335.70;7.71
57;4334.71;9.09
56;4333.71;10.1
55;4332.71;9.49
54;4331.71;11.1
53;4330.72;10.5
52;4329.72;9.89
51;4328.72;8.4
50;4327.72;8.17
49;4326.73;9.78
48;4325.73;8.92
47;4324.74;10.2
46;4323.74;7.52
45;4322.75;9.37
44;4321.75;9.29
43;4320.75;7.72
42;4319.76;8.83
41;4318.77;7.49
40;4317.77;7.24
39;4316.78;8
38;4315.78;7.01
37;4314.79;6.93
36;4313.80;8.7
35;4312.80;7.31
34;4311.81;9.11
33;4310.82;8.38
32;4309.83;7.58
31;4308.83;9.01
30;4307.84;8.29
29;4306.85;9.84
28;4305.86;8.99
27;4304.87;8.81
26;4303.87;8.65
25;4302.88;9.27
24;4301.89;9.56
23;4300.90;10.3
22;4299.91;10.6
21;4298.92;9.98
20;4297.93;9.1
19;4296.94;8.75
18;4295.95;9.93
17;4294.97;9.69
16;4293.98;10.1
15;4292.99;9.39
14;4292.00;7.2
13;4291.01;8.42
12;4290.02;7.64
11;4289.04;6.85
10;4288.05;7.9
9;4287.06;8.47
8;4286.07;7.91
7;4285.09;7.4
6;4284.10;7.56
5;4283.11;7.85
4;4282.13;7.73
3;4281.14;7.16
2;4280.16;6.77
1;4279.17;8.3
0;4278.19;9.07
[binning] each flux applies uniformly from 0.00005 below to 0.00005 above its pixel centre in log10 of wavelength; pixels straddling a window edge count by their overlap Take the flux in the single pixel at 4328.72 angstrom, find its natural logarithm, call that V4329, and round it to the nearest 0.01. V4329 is 2.13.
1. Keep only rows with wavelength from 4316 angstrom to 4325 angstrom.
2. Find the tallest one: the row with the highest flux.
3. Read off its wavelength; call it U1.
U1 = 4324.74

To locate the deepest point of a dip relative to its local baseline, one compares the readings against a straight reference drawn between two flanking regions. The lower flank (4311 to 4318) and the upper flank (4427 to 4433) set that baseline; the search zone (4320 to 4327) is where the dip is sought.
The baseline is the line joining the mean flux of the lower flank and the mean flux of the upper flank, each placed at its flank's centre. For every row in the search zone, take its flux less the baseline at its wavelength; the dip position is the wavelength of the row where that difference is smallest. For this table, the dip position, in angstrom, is 4323.74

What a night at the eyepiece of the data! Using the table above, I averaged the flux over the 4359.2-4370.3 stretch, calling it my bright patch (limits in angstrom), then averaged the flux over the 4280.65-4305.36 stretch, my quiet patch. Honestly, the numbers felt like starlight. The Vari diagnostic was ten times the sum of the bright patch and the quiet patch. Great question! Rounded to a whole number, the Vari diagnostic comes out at 149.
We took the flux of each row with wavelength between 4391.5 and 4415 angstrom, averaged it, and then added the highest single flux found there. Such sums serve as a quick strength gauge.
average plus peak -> 17.0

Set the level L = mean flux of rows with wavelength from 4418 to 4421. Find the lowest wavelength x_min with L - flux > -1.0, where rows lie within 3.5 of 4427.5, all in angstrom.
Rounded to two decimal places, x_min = 4424.45 angstrom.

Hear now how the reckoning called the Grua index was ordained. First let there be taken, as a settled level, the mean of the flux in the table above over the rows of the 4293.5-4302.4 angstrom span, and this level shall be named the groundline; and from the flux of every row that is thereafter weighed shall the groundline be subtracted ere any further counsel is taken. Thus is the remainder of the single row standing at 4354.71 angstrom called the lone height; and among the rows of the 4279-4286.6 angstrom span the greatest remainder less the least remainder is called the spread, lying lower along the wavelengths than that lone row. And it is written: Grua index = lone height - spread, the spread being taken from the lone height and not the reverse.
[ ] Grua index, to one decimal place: -5.7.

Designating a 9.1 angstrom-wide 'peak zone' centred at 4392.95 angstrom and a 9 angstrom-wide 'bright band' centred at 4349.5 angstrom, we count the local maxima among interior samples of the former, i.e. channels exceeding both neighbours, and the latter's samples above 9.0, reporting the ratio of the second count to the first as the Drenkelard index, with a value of 1.0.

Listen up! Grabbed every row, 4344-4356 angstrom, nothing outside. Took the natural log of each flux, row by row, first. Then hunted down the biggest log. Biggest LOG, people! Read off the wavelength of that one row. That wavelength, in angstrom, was 4345.70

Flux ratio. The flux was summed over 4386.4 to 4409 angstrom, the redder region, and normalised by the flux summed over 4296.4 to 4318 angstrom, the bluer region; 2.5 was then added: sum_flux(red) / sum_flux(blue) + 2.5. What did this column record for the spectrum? 3.45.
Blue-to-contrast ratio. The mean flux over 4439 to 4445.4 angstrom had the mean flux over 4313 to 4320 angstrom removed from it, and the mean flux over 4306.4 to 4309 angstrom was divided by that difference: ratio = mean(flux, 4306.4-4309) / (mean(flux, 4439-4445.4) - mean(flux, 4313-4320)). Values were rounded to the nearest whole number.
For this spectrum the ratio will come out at 6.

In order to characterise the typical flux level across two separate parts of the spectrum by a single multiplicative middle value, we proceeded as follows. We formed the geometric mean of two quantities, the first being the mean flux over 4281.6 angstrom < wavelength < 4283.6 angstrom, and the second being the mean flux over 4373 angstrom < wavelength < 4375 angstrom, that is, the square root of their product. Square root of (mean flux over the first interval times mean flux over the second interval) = 8.4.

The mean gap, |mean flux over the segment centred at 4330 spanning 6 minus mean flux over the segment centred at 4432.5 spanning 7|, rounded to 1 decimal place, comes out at 1.2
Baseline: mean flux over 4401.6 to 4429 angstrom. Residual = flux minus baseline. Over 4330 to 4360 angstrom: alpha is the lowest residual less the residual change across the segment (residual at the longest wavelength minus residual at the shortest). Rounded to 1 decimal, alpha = 3.1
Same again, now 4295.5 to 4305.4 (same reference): 2.4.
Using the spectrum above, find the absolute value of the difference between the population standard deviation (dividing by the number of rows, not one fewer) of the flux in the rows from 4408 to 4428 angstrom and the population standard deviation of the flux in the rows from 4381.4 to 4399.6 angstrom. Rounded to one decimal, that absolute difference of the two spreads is 0.1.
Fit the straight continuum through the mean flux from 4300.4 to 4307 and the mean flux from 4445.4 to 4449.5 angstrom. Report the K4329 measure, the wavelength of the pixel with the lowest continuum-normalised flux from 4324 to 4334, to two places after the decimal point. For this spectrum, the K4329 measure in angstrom 4327.72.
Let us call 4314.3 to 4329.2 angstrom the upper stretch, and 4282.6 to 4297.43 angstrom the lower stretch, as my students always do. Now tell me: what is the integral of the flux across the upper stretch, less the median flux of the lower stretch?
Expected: 116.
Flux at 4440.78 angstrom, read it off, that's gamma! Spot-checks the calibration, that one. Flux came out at 10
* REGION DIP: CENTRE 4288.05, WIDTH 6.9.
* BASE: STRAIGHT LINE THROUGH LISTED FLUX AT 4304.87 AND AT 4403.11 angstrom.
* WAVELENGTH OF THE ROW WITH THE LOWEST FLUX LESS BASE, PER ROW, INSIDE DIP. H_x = 4289.04 angstrom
